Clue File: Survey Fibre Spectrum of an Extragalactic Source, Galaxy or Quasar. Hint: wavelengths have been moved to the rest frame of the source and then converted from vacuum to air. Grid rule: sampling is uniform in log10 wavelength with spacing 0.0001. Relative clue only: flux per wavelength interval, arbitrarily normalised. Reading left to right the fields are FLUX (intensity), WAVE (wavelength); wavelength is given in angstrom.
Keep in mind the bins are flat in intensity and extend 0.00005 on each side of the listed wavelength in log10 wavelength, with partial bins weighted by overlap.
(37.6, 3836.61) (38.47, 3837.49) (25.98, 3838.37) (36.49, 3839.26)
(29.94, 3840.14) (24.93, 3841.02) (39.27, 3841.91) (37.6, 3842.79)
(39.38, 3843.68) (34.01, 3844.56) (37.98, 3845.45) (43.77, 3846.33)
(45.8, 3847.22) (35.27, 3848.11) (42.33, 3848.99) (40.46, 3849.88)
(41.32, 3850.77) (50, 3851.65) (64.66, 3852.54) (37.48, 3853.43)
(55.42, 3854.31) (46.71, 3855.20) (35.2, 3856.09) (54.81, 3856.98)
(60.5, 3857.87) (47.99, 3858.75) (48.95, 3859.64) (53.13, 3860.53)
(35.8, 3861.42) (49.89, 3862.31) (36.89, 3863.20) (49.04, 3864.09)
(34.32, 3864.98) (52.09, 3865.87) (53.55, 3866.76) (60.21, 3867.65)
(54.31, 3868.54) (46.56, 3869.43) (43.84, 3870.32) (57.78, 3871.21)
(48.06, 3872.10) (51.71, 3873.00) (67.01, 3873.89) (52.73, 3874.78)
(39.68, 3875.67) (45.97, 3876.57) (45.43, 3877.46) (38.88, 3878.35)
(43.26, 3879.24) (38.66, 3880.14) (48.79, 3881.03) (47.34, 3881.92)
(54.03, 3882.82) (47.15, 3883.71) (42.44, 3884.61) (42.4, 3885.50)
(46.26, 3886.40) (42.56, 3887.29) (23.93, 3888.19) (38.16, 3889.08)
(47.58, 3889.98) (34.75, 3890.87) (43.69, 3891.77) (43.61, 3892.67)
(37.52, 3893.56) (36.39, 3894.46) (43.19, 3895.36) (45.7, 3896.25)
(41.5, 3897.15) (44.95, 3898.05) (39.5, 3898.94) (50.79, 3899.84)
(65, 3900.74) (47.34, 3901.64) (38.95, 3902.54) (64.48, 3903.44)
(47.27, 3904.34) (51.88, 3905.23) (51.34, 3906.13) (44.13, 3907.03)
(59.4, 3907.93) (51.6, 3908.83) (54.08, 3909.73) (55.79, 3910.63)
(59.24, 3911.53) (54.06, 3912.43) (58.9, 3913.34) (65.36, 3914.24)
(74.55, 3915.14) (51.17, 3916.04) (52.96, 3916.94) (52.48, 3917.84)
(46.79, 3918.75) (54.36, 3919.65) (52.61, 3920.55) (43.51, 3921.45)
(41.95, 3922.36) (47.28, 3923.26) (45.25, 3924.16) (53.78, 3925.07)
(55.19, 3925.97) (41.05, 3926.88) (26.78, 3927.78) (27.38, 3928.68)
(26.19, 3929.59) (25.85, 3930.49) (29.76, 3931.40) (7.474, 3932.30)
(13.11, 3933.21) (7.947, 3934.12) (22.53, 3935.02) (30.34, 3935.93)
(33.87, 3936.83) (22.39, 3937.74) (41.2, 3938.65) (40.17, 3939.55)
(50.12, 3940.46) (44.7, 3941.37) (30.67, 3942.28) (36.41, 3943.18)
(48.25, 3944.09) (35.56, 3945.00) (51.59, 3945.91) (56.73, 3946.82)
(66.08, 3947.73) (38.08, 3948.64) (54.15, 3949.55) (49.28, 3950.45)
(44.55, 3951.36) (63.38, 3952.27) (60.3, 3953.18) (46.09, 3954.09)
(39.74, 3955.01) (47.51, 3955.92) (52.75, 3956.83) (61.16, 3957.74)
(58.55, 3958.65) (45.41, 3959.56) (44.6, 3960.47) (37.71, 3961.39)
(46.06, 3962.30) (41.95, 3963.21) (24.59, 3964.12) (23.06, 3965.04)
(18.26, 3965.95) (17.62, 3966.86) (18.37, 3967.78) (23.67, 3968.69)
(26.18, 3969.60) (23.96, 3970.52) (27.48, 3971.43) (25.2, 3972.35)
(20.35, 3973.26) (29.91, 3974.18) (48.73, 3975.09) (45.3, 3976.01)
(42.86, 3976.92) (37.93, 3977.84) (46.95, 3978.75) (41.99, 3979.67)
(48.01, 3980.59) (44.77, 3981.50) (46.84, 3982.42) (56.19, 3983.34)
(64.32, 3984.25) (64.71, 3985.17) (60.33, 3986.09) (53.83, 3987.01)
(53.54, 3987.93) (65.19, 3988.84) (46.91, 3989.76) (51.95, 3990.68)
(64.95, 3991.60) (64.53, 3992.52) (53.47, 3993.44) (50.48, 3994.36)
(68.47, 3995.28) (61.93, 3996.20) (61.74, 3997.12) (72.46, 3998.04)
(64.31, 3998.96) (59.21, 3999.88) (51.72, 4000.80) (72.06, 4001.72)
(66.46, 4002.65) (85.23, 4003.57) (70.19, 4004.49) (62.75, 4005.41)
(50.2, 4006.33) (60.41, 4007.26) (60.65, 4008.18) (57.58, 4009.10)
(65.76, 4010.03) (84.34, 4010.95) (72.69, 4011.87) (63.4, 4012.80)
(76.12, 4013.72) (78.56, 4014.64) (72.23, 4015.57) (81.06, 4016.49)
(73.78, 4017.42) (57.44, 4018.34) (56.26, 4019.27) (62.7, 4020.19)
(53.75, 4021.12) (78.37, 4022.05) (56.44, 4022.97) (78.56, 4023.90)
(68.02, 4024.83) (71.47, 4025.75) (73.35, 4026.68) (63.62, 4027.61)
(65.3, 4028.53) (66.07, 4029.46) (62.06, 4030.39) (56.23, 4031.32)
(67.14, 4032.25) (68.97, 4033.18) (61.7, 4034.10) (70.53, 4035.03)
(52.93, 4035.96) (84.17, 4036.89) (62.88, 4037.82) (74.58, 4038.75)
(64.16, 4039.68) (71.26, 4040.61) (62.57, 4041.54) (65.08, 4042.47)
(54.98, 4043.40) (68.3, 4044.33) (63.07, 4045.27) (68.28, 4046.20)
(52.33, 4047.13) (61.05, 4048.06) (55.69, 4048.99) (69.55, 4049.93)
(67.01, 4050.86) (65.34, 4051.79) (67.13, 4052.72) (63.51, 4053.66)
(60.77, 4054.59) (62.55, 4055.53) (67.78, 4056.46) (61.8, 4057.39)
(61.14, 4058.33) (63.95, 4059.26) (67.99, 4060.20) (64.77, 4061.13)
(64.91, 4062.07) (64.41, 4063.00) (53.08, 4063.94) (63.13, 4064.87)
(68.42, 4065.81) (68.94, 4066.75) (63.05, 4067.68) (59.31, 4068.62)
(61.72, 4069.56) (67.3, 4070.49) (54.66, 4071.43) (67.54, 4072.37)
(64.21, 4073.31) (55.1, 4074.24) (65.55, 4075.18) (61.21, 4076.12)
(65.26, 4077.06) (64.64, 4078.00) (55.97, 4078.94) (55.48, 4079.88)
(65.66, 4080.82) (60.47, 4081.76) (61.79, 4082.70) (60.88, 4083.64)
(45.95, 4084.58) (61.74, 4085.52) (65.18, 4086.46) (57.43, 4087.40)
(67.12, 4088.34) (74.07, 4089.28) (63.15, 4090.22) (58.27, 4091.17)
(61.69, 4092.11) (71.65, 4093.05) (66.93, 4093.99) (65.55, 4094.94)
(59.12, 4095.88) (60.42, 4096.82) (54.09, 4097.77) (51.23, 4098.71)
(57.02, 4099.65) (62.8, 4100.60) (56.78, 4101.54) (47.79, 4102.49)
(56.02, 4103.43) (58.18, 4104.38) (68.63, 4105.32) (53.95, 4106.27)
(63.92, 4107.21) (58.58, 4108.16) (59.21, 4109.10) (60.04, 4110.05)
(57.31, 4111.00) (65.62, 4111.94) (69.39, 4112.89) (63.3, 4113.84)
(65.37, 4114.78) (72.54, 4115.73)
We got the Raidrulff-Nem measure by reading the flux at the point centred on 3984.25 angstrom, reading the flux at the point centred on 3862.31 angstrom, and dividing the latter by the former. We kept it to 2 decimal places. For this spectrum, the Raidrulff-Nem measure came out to 0.78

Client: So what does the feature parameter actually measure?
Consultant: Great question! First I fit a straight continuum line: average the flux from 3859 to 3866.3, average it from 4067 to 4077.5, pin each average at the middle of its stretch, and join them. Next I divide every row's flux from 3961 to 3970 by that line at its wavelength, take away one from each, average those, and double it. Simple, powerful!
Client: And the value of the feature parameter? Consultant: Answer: -1.0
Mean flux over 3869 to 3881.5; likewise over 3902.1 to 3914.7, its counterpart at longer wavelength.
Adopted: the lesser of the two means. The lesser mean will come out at 48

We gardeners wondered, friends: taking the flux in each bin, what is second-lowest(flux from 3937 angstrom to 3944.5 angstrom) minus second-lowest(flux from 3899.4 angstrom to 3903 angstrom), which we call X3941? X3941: -17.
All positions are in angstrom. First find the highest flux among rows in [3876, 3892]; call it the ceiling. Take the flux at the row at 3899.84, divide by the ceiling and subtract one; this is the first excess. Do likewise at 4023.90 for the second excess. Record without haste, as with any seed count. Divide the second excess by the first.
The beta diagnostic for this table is -7.6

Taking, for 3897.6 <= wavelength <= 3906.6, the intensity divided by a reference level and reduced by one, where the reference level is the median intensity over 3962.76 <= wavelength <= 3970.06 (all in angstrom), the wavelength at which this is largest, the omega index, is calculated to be 3900.74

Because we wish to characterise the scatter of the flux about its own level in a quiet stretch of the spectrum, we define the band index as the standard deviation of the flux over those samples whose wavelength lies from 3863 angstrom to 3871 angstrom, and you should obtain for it 8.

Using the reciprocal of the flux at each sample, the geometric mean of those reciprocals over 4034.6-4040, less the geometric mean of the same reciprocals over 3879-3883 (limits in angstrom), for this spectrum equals -0.007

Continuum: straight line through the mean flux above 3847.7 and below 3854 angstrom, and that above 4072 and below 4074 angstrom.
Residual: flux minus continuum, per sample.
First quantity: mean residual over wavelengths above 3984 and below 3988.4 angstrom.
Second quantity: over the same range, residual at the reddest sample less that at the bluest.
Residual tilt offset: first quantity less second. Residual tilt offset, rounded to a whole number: 13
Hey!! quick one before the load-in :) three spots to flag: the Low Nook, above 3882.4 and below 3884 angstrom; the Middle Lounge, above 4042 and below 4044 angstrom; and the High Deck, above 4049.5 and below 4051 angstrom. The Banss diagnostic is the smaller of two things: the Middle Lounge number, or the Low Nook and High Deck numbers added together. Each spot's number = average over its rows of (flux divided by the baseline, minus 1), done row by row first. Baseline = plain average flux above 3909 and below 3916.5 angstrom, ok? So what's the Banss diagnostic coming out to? 0.0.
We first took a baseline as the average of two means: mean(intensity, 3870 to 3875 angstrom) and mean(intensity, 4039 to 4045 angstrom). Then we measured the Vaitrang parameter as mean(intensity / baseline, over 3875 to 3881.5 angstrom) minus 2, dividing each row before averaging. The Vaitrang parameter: -1.27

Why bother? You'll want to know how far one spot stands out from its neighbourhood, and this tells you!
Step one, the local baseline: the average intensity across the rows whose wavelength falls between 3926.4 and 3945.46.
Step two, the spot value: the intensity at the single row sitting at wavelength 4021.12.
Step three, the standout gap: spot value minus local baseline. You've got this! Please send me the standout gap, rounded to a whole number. 23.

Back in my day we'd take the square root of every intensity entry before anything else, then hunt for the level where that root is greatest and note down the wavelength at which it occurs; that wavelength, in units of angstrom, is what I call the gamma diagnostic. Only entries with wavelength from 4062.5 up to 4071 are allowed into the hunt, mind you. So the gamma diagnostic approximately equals 4066.75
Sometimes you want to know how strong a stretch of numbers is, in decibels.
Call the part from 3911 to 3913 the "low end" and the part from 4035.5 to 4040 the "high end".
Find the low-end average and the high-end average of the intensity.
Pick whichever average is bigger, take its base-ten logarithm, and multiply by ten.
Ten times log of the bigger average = 18.3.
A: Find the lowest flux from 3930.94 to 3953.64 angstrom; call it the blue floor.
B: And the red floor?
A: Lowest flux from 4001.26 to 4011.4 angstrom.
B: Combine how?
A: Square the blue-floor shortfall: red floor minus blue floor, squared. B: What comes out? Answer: 1826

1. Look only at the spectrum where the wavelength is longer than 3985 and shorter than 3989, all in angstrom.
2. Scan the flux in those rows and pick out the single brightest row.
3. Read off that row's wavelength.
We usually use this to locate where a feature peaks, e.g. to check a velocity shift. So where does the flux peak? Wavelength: 3988.84 angstrom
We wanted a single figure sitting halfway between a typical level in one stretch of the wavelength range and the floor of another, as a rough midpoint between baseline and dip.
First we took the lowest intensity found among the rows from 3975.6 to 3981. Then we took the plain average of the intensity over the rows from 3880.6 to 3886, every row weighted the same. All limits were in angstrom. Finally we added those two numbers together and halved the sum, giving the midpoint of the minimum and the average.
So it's 42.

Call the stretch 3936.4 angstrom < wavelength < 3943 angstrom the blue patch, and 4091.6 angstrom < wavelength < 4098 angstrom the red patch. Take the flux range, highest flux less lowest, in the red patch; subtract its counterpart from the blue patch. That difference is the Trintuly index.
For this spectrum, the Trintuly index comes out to -10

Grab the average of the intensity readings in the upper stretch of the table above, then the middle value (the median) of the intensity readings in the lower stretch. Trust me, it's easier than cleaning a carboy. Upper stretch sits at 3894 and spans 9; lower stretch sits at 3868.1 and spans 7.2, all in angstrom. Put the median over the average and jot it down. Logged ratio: 1.26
